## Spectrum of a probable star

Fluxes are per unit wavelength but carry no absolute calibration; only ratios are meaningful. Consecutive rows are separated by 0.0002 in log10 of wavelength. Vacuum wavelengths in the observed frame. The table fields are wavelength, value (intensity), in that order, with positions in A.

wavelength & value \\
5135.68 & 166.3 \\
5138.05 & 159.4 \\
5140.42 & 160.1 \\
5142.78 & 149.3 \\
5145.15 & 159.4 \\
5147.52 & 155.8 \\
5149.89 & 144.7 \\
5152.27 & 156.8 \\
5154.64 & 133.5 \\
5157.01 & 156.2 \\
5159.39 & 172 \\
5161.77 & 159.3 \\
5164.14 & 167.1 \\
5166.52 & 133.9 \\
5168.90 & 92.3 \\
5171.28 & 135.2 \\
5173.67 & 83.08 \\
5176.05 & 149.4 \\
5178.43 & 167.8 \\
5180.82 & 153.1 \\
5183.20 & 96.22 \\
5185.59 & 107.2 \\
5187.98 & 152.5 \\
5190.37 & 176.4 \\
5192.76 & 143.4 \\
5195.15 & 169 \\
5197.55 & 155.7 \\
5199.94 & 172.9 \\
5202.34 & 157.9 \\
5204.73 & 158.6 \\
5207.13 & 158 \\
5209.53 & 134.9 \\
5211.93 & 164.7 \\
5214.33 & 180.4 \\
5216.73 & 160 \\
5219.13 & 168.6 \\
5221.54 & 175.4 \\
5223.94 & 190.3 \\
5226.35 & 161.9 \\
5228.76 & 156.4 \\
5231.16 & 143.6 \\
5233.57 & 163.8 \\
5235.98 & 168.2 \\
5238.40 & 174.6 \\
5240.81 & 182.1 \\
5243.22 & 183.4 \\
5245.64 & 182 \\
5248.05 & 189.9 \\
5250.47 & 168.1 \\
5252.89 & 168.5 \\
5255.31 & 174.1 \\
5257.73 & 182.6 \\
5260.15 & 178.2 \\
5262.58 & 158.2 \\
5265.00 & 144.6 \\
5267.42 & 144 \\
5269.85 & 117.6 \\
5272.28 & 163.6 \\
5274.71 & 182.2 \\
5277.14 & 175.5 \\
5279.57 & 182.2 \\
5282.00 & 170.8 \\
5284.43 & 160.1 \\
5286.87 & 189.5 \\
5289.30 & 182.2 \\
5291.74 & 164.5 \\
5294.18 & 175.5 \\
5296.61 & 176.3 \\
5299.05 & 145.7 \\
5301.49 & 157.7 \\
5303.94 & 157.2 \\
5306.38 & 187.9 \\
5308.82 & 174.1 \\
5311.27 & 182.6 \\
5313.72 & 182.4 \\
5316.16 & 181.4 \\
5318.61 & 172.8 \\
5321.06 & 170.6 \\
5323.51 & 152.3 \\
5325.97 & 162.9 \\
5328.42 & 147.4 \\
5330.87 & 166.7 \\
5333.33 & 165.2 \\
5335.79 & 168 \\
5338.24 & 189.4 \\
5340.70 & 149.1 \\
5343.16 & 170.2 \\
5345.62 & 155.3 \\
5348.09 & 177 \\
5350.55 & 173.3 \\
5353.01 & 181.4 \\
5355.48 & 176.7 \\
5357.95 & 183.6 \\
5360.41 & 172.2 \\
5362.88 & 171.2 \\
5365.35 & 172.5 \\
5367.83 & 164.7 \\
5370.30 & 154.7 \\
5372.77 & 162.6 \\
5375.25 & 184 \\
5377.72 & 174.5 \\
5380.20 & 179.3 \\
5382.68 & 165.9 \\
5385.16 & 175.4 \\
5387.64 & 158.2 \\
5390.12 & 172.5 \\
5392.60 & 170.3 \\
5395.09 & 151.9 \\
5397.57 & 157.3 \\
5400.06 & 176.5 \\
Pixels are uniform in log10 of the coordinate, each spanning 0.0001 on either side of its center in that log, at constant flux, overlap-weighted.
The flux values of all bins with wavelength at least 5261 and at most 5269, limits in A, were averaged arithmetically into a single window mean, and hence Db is 149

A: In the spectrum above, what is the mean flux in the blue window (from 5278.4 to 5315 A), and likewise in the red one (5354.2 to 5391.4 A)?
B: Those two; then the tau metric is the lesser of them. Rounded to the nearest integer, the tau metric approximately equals 171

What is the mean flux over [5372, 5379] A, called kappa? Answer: 174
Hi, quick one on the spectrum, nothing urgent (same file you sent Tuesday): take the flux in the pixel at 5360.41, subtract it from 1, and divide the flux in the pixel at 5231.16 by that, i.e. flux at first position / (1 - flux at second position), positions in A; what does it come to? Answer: -0.84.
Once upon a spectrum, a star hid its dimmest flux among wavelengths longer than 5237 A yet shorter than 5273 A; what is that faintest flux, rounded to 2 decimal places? 117.60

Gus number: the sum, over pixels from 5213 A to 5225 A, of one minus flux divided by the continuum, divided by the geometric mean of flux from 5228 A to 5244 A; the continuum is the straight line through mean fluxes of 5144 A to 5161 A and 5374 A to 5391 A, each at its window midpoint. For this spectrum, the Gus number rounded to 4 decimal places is -0.0029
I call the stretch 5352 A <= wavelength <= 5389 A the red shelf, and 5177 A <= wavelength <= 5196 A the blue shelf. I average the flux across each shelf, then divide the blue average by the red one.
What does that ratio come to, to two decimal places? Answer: 0.85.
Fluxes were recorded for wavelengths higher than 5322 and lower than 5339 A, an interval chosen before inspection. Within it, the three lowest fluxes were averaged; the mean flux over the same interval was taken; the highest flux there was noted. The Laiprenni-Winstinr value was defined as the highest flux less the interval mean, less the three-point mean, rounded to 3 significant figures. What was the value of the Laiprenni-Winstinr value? -129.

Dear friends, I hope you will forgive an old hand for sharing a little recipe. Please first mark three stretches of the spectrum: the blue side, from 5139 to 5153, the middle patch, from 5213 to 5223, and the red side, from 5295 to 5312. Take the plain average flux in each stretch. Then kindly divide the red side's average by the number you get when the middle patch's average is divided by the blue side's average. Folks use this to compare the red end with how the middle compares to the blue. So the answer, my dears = 152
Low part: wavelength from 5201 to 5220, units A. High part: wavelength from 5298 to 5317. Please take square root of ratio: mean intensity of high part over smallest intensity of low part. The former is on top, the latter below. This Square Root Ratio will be 1.13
